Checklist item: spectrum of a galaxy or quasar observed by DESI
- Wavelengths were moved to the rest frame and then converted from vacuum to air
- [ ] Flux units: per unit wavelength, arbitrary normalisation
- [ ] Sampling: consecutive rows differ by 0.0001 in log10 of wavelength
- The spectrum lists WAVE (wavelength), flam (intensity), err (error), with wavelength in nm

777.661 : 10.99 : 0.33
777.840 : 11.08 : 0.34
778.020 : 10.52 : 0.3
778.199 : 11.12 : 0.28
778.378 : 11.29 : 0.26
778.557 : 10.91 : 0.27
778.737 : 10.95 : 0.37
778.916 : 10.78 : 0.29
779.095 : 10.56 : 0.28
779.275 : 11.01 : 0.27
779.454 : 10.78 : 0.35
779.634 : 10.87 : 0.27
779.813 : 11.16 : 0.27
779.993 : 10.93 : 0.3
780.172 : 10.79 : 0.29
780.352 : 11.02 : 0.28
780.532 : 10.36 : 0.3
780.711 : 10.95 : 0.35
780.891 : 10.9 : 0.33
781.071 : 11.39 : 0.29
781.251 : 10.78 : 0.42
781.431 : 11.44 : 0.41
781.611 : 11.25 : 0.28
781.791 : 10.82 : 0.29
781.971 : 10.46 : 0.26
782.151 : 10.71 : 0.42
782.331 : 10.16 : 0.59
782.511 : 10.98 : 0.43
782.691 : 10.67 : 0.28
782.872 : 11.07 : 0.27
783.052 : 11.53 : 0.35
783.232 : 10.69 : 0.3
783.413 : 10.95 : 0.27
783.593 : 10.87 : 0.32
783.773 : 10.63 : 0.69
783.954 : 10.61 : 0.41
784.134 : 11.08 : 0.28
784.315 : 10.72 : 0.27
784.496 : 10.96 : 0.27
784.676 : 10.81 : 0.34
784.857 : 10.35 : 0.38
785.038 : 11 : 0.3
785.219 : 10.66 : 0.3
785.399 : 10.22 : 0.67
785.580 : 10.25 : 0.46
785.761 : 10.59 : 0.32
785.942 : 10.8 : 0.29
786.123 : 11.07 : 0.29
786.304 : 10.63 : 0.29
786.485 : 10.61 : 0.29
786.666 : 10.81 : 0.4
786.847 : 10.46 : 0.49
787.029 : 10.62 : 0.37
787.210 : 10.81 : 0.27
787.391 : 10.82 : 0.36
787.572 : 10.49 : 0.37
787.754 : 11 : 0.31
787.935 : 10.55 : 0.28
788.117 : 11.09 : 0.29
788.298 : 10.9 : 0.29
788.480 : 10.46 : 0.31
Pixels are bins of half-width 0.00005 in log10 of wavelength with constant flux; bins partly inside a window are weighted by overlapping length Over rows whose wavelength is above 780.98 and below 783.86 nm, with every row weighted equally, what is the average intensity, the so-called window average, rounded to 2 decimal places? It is 10.90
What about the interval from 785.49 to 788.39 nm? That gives 10.72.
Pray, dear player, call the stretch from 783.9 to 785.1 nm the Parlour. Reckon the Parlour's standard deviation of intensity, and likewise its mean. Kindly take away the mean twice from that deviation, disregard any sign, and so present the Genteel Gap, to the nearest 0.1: 21.3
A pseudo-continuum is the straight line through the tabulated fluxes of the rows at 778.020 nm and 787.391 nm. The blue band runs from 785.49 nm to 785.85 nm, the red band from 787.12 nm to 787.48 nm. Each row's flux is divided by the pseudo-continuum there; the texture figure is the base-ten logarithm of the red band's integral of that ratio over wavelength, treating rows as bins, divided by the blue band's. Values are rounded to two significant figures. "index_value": 0.015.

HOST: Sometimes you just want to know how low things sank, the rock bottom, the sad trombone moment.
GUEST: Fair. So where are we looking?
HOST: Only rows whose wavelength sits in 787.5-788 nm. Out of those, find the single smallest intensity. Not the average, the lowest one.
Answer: 10.49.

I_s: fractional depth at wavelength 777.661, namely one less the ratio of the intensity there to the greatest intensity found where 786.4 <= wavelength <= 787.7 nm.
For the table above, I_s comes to -0.016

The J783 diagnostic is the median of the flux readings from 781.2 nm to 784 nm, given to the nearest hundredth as 10.80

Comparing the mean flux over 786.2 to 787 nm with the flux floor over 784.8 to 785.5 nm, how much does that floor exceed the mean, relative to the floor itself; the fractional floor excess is -0.040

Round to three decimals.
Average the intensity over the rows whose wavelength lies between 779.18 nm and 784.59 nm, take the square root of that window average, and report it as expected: 3.299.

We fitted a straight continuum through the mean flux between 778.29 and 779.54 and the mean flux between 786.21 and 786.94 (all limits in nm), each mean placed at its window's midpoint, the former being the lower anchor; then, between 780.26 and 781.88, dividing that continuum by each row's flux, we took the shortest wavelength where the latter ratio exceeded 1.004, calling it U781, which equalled 780.532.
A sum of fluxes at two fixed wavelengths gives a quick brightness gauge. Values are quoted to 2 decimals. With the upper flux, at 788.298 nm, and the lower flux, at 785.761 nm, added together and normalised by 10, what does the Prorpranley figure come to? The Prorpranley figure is 2.15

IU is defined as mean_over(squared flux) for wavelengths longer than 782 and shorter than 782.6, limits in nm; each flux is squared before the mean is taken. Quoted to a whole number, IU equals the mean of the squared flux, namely 113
